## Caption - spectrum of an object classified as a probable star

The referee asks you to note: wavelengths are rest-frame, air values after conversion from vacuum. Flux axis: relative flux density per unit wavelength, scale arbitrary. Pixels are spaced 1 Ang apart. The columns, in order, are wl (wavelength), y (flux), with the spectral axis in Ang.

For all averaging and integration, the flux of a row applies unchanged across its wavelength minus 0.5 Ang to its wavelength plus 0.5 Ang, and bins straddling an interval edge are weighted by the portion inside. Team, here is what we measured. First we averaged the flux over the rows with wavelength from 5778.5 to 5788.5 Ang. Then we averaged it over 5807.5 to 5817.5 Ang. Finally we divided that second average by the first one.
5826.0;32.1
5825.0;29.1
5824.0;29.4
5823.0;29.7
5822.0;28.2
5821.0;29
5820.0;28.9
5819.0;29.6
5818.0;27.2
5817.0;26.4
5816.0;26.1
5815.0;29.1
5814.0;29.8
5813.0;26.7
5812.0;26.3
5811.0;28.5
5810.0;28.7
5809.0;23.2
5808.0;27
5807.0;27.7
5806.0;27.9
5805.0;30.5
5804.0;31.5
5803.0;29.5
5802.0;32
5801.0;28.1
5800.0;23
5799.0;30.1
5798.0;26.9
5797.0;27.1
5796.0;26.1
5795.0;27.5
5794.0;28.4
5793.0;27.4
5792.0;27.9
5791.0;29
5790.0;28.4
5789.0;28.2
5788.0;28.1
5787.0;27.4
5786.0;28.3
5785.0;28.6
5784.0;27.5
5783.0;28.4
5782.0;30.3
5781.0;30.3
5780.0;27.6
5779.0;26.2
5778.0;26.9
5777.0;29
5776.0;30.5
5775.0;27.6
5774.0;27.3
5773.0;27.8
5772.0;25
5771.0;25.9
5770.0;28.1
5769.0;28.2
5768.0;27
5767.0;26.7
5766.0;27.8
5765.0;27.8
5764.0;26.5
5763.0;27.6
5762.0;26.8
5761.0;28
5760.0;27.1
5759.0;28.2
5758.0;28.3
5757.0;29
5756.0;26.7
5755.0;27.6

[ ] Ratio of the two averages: 0.96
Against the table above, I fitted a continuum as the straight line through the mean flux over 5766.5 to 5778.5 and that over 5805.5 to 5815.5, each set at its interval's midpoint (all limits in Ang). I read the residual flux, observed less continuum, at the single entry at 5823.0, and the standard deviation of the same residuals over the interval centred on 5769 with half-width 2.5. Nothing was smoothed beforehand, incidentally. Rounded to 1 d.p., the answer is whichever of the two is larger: 2.2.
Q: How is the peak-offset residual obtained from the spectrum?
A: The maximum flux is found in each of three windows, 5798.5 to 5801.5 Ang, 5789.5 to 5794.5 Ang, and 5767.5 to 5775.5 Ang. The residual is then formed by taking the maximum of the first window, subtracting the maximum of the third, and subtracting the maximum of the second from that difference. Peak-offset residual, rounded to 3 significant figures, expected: -27.1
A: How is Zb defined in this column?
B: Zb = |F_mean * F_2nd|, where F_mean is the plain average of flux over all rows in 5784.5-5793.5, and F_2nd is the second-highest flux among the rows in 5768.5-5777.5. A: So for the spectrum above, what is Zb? 816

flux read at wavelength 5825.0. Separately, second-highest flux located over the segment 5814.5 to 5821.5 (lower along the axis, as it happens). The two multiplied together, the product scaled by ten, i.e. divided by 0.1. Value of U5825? 8468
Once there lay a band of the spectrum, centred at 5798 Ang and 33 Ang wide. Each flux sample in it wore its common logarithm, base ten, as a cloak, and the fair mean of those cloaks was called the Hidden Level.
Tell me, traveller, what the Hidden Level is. 1.45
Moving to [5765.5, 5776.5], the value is 1.44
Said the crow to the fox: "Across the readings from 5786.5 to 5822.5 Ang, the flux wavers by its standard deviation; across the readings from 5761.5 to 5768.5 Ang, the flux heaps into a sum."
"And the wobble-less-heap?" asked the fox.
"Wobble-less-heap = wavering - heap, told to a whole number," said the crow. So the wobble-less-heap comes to -188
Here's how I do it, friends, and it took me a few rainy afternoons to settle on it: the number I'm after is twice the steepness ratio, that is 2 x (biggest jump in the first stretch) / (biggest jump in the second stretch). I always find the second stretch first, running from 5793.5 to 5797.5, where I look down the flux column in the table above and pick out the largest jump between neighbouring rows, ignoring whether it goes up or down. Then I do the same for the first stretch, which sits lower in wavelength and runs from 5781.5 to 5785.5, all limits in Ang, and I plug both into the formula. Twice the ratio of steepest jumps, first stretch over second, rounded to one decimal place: 2.7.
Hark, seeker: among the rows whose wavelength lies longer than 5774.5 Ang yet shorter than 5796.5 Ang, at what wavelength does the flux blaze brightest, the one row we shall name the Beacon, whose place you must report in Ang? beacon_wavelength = 5776.0 Ang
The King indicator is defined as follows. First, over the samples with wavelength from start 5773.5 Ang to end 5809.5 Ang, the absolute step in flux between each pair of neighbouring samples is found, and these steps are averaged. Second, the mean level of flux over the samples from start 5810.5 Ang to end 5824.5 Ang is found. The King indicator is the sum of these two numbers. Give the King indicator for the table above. 29.8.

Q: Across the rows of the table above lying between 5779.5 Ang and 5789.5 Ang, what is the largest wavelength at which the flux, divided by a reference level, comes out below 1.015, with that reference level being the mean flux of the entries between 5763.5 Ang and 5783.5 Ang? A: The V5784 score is 5788.0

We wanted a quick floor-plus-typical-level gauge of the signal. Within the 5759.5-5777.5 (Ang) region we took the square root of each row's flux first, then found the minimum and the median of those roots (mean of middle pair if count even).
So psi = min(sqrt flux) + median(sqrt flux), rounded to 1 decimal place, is 10.3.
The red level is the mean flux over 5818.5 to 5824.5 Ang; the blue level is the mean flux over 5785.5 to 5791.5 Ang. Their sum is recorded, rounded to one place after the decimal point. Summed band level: 57.4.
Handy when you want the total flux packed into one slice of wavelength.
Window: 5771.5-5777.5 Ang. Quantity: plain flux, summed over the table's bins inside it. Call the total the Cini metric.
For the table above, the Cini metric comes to 167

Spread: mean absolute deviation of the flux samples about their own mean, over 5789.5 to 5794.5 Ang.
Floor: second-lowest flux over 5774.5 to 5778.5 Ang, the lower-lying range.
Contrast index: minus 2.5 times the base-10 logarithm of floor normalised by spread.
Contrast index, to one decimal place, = -4.5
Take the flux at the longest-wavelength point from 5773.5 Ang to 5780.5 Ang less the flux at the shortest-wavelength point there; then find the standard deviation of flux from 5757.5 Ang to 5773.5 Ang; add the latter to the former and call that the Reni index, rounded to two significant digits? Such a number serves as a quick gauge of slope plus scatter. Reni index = 1.2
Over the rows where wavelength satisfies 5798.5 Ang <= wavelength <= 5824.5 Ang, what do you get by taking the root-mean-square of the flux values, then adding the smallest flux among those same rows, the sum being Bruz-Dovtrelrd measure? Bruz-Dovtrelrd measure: 51.3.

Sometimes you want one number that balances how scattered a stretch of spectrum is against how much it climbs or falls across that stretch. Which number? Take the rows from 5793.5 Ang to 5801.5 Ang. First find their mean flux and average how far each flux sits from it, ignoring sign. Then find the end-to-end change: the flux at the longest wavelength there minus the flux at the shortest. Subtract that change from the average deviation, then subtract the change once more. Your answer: 2.0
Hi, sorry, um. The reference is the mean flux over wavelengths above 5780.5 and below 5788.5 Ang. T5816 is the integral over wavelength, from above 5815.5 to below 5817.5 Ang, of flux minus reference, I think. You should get -4.7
